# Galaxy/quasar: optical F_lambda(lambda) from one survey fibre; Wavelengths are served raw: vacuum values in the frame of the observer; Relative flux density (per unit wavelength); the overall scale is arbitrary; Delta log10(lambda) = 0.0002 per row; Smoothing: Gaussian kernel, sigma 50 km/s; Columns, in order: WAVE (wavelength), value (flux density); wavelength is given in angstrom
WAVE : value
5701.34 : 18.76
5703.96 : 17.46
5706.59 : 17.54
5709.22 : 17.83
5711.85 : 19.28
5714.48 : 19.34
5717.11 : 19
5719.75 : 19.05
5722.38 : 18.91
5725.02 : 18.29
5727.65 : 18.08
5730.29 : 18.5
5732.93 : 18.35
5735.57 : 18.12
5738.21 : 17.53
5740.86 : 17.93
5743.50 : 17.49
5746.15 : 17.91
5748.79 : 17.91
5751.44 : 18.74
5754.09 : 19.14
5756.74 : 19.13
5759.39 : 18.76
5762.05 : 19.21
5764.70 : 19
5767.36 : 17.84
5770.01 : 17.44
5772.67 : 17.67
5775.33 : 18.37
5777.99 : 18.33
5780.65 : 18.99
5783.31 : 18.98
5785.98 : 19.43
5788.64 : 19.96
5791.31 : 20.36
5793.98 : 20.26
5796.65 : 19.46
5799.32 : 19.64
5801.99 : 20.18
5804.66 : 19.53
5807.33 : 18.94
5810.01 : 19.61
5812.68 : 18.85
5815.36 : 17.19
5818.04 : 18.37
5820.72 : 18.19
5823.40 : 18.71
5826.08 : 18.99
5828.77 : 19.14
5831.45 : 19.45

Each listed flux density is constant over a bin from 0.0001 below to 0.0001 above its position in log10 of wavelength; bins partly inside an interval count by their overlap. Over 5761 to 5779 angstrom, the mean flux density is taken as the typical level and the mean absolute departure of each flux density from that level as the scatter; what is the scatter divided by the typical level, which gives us 0.029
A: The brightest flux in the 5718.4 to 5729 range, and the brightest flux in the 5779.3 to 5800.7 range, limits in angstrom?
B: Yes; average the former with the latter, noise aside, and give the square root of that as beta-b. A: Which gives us 4.44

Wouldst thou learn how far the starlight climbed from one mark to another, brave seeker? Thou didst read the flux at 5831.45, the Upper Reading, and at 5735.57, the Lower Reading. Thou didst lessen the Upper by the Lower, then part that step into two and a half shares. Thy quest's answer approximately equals 0.53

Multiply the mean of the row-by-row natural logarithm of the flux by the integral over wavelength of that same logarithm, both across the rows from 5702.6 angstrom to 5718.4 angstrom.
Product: 134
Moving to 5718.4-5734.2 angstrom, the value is 135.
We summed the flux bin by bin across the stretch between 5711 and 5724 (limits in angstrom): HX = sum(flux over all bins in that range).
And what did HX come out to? 95.6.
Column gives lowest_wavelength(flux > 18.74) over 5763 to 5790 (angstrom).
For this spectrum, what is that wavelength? 5764.70 angstrom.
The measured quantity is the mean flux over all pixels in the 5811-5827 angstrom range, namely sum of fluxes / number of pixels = 18.4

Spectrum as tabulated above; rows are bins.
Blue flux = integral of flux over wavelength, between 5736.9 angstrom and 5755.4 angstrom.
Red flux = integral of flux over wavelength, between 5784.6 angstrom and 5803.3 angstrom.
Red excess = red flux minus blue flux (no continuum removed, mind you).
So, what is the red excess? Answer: 37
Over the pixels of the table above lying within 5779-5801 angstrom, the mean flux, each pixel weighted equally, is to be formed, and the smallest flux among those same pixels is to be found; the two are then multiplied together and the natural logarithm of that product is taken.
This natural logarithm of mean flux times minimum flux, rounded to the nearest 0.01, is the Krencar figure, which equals 5.92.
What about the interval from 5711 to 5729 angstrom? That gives 5.83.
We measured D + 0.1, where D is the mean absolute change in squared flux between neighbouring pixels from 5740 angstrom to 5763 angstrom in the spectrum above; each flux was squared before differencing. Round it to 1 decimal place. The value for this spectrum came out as 13.5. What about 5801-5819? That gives 34.3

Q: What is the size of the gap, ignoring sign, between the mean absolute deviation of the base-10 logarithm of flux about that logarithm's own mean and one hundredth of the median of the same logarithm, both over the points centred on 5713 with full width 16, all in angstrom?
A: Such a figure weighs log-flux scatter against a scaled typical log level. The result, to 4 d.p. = 0.0027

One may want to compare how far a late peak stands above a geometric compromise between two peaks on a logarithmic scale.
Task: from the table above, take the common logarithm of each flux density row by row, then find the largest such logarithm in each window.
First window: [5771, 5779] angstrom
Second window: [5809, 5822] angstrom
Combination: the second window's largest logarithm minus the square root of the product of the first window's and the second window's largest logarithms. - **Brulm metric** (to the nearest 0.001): 0.014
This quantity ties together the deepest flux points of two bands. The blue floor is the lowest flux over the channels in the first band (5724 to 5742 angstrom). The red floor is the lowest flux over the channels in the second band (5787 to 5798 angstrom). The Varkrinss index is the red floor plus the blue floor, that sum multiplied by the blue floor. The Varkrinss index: 648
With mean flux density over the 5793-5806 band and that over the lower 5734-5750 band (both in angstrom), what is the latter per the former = 0.90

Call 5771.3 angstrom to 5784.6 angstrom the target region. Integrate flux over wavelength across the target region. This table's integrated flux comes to 246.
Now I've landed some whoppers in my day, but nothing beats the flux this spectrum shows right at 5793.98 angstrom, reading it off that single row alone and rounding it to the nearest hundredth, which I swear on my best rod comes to 20.26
